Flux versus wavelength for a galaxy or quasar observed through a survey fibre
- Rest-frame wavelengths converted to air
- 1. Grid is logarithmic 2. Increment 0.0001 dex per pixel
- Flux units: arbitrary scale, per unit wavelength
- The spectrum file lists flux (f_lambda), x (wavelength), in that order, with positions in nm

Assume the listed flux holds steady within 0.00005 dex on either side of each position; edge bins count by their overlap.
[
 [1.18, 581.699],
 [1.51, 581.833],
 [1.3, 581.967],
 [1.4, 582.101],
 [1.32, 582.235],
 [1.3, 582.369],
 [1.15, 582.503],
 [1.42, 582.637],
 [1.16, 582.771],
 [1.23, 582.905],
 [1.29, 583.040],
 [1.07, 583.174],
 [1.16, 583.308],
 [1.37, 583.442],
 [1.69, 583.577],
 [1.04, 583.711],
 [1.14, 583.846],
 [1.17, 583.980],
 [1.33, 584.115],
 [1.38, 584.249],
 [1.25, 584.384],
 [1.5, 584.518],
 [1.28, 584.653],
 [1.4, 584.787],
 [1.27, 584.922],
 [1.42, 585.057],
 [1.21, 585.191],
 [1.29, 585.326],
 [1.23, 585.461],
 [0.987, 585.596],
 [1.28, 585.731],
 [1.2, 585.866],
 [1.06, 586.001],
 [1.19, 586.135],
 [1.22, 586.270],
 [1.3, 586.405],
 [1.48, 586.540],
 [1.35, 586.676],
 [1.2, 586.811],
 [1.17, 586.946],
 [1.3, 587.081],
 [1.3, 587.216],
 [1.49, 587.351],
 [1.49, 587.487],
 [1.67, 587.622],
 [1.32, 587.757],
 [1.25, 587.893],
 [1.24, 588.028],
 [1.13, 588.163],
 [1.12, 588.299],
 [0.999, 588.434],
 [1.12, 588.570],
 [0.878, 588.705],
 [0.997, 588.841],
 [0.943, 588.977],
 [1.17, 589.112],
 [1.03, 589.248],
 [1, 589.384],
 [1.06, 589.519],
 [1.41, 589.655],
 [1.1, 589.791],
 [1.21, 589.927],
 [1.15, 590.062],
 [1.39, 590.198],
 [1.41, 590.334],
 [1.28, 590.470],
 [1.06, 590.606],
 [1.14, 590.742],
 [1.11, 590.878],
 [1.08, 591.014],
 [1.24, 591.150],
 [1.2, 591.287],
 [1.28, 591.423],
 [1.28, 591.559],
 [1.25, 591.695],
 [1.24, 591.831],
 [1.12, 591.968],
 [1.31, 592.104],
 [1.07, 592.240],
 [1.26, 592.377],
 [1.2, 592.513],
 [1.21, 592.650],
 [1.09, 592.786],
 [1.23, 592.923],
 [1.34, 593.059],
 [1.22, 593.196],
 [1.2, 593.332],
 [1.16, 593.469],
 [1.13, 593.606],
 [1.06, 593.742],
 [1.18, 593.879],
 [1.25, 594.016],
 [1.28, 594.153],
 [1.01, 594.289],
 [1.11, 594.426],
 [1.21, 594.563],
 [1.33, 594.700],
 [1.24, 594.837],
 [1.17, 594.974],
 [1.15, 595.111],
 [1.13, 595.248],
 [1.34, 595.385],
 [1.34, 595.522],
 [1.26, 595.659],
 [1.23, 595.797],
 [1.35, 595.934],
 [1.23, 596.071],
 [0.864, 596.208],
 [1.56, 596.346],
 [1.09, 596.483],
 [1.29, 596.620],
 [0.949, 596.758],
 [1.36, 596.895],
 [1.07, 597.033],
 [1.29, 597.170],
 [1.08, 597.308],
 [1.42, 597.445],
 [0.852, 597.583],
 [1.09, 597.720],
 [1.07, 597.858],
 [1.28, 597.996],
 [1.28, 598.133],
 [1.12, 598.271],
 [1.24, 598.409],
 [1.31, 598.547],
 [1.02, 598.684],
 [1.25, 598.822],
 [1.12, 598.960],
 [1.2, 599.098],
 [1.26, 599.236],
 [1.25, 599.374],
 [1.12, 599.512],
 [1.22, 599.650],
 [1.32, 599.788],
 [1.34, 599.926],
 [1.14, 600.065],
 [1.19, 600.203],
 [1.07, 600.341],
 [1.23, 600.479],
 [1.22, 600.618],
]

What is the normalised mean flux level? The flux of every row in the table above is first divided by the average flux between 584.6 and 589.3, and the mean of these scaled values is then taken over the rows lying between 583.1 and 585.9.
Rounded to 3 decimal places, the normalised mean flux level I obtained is 1.034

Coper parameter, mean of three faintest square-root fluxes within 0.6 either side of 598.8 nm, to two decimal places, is 1.04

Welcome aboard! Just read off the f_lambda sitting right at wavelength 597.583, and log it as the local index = 0.852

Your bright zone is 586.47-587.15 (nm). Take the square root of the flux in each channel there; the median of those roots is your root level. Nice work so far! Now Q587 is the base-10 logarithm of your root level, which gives 0.057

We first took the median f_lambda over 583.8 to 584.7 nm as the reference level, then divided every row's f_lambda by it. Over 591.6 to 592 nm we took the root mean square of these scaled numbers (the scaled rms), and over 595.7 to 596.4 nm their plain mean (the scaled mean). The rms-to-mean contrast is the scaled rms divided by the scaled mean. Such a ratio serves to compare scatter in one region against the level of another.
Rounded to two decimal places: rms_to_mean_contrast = 0.97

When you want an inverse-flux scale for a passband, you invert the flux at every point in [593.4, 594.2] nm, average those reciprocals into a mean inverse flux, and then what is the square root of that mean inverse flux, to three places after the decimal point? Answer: 0.924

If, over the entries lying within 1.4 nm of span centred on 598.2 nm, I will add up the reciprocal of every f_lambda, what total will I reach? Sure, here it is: 9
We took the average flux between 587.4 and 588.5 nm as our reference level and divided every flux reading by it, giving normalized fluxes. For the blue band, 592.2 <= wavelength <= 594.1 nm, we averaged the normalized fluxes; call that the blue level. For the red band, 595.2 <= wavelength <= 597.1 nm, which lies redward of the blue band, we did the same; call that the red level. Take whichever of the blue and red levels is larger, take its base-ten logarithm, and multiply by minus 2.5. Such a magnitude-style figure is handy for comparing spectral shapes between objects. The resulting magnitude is 0.05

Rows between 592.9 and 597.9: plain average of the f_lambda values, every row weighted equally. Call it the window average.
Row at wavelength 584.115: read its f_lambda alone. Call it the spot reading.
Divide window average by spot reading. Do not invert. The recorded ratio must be 0.90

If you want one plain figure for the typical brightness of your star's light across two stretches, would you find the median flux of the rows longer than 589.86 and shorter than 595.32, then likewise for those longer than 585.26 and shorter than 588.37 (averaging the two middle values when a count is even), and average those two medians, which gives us 1.23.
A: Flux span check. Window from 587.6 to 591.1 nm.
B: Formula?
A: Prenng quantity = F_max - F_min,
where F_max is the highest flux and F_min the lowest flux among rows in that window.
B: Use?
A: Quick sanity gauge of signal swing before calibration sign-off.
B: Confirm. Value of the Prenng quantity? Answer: 0.8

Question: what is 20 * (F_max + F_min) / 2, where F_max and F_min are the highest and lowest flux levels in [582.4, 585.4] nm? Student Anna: 27.3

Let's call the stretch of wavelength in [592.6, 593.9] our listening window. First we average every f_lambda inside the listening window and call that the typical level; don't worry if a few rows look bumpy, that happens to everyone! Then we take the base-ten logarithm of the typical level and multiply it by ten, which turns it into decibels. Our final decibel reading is 0.73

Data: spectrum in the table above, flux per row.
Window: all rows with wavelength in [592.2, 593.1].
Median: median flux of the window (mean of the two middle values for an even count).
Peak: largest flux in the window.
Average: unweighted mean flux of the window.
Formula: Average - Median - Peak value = -1.35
